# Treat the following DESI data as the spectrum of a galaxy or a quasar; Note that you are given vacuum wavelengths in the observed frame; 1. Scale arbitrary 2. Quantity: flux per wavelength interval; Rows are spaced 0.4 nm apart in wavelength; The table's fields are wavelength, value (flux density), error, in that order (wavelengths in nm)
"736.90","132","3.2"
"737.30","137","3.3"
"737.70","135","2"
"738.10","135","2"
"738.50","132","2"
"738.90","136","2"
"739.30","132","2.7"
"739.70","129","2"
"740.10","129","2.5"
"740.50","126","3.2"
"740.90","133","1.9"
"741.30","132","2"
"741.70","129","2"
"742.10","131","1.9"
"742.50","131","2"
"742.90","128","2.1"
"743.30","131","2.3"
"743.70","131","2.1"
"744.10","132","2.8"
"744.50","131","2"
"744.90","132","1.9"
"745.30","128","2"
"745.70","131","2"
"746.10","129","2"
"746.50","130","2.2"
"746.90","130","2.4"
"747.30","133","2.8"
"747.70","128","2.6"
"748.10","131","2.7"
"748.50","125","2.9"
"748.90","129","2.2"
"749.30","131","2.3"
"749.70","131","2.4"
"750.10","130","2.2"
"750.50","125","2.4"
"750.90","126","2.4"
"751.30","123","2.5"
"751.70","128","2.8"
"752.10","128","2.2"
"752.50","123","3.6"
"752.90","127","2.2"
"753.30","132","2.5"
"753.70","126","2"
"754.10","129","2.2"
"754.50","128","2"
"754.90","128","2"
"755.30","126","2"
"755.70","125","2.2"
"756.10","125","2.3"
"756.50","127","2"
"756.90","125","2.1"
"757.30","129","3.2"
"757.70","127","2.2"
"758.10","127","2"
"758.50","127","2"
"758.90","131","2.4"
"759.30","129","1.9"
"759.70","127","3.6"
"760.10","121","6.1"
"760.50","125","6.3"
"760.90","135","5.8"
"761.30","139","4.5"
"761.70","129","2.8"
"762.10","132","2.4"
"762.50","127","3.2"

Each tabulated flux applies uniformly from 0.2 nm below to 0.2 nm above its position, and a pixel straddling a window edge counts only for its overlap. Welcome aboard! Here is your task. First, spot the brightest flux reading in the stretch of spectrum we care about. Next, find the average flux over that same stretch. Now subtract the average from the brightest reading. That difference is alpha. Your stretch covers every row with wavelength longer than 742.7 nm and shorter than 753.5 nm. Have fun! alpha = 4.0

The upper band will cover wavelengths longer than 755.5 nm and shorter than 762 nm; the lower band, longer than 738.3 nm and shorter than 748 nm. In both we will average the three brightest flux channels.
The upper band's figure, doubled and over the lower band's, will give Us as 2.01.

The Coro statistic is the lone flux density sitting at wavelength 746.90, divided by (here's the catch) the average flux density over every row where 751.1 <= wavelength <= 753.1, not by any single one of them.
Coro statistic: 1.03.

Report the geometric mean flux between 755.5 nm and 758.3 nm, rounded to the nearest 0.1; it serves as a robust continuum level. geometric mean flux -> 126.4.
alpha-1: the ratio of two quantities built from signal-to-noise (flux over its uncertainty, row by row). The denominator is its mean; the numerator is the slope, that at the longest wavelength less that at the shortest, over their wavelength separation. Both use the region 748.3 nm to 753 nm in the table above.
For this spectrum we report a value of 0.06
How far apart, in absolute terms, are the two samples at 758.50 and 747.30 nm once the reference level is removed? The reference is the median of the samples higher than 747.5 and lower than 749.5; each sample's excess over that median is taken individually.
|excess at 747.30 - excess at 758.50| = 6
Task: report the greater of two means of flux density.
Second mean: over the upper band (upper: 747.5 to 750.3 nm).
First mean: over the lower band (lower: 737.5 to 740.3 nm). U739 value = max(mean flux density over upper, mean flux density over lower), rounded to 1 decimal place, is 132.6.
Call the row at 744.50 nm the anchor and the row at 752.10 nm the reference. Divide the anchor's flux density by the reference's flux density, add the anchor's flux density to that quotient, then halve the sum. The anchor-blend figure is 66.0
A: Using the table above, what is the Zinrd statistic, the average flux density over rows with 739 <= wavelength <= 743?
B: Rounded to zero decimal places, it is 130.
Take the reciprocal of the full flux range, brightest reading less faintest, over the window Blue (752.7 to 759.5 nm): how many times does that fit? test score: 0.143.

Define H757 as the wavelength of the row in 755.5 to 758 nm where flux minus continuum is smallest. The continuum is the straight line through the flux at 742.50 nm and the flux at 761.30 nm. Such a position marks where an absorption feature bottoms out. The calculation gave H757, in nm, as 756.90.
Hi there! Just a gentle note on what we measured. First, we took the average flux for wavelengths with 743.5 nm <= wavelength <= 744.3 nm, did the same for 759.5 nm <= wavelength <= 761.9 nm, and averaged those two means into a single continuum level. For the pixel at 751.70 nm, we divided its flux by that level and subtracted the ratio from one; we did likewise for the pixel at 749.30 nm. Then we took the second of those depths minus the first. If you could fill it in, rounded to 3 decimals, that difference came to -0.023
